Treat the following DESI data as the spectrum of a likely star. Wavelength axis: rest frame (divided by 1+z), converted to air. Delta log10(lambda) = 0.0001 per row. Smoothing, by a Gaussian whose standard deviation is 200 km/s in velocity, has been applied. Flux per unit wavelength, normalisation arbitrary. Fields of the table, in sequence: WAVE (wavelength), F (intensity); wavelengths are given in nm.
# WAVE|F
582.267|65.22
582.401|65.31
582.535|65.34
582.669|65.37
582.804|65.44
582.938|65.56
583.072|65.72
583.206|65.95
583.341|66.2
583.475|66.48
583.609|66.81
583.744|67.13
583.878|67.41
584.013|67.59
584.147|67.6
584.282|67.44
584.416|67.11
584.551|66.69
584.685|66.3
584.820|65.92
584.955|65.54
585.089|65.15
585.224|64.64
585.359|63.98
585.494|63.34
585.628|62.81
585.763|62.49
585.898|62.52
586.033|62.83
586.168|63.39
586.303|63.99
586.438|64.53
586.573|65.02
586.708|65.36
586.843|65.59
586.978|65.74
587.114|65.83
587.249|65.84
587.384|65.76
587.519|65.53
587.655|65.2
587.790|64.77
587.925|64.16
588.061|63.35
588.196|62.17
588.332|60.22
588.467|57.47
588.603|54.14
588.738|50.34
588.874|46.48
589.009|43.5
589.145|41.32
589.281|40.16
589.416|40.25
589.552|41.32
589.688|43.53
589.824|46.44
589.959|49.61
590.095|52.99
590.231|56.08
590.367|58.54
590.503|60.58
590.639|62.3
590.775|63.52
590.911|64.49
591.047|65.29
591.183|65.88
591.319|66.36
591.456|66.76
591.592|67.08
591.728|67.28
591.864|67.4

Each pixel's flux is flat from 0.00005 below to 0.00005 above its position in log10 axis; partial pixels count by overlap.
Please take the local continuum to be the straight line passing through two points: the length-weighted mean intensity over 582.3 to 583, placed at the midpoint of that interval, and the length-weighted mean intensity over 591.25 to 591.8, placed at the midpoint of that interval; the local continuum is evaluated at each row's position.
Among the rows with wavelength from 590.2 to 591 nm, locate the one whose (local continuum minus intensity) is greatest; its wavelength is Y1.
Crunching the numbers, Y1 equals 590.231 nm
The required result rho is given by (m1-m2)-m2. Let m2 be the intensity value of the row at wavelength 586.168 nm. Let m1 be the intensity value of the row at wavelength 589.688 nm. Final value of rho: -83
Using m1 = 43.53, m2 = 63.39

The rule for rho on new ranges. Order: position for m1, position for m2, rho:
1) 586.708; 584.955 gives -66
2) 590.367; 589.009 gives -28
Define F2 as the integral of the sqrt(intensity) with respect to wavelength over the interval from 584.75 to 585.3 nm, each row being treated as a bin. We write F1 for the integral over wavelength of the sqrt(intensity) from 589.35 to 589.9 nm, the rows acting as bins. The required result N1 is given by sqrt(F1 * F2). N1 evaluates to 4.00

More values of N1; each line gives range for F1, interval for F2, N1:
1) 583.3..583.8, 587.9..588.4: 4.01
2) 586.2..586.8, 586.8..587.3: 4.42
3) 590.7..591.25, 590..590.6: 4.48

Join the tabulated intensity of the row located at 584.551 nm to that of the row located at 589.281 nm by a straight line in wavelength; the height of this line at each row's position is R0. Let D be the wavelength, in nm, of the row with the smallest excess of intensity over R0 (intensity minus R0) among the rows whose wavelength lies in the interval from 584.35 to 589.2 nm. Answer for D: 584.416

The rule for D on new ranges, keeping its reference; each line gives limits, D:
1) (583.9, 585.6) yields 584.013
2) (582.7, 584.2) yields 582.804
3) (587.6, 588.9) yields 588.874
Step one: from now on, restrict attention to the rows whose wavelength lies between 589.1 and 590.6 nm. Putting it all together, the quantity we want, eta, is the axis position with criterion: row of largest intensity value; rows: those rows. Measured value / 590.503 nm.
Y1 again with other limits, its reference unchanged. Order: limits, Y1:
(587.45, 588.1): 588.061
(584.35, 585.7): 585.628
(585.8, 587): 585.898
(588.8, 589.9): 589.281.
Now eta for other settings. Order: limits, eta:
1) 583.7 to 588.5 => 584.147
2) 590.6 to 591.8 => 591.728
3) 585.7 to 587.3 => 587.249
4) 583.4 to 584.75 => 584.147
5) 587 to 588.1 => 587.249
